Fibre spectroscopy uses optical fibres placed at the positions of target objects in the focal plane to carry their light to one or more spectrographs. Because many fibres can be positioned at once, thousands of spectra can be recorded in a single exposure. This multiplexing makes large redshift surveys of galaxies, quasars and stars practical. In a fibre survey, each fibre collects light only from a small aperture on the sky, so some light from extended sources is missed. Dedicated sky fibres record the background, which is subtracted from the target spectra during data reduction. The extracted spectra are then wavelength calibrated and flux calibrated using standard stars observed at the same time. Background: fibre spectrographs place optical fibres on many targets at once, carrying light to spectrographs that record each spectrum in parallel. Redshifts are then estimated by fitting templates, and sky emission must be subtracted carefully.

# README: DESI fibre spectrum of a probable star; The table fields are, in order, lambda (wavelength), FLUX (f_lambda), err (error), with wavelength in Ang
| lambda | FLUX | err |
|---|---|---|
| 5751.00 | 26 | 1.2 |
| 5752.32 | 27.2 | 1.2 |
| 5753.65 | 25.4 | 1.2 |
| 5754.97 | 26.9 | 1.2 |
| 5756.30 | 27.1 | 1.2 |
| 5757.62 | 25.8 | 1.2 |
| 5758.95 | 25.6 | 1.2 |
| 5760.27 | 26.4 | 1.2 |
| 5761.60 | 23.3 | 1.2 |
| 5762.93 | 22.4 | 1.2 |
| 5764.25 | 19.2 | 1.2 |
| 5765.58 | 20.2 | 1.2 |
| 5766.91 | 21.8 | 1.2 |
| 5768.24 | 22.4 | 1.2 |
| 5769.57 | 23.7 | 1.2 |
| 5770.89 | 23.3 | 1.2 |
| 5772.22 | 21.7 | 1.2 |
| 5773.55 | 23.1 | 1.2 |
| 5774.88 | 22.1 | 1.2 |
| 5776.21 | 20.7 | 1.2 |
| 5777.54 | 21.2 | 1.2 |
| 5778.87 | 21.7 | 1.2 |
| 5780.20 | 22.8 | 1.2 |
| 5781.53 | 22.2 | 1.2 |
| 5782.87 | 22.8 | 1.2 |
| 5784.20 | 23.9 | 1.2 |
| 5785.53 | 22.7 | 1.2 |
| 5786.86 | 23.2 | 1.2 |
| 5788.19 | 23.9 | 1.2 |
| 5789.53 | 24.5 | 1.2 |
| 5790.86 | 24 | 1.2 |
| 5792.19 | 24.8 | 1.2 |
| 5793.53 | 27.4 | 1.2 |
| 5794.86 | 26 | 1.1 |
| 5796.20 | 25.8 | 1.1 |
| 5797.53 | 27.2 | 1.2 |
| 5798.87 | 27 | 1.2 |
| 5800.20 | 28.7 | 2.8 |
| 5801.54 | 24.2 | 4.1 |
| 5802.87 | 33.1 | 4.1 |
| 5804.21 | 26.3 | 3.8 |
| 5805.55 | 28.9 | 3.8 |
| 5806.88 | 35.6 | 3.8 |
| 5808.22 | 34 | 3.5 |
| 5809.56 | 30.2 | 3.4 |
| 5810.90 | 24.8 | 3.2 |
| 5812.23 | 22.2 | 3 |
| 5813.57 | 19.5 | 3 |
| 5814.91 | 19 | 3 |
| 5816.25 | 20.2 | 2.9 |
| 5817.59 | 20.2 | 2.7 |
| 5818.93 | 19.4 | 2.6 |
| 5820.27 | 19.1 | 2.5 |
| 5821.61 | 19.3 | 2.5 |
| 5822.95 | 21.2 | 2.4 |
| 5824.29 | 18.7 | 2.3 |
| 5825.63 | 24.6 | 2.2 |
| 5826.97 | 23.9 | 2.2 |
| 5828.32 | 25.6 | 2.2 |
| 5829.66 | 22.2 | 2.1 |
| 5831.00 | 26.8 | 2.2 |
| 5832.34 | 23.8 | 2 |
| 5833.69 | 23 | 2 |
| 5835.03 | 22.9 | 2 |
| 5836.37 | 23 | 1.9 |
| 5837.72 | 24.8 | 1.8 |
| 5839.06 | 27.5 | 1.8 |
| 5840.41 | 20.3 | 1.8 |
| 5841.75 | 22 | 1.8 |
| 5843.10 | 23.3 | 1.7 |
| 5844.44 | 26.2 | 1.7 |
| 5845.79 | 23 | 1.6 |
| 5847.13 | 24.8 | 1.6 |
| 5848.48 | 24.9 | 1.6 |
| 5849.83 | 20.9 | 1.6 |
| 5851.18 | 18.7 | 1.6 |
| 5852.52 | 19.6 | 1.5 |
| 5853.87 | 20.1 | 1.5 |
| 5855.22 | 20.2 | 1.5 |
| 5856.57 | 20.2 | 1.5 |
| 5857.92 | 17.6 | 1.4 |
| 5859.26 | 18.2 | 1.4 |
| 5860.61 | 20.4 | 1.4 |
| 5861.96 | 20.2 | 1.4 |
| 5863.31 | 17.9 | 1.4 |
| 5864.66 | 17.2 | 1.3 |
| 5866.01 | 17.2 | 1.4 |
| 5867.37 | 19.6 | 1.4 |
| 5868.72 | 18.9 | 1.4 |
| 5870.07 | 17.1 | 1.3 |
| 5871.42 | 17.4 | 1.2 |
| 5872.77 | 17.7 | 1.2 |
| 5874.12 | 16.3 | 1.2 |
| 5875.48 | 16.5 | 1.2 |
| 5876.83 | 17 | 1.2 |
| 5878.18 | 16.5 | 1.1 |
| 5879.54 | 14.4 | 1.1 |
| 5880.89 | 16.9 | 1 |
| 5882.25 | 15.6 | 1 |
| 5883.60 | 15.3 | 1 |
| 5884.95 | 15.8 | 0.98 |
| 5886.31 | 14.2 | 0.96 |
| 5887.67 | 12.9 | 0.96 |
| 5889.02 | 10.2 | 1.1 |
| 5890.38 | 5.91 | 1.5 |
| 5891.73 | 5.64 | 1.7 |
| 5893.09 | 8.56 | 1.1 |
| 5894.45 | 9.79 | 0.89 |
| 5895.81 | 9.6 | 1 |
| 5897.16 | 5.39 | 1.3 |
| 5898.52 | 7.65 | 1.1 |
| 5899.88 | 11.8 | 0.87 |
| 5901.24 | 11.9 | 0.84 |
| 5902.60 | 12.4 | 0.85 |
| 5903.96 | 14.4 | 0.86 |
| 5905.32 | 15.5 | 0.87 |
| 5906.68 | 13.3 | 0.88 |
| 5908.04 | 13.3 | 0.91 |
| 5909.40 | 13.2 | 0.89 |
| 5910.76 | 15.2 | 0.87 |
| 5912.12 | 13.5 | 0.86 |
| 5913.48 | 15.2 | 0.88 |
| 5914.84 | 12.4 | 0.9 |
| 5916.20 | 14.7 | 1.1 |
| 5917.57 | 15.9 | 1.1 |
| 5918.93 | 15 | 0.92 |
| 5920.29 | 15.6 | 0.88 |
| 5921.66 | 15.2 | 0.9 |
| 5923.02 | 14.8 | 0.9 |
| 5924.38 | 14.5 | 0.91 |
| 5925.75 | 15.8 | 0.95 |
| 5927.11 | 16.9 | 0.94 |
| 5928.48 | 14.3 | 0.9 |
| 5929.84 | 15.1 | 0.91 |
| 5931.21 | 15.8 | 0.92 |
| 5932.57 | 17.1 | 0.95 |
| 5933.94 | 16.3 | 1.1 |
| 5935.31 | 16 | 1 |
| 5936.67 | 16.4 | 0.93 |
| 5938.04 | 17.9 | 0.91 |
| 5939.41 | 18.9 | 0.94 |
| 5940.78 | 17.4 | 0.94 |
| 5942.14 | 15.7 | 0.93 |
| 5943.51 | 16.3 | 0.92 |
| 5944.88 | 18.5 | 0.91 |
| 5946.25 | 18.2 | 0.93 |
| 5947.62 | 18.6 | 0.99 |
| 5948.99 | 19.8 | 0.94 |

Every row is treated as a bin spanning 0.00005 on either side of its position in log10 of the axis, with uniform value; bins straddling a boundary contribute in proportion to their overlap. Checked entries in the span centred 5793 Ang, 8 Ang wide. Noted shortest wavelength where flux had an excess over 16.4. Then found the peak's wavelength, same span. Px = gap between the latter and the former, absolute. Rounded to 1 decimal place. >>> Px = 4.0 Ang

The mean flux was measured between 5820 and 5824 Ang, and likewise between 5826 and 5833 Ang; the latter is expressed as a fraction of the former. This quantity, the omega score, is 1.2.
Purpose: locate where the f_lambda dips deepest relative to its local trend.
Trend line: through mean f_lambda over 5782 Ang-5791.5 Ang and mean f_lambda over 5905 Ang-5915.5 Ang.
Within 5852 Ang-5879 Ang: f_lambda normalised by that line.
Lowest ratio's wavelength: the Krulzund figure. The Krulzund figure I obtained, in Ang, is 5874.12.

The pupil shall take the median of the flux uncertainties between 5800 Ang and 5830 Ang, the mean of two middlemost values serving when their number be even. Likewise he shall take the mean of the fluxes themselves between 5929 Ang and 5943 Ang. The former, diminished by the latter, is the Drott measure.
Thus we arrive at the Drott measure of -14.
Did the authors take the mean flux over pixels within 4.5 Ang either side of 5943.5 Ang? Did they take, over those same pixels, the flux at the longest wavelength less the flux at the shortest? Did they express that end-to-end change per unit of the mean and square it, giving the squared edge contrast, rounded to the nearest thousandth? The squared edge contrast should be 0.000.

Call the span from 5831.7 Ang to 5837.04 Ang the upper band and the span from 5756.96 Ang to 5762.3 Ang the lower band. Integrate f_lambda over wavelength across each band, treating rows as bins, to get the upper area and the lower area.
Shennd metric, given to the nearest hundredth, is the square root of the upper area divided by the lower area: 0.96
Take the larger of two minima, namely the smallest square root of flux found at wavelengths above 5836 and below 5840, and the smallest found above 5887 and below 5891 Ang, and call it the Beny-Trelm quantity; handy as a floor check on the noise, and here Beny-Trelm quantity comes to 4.80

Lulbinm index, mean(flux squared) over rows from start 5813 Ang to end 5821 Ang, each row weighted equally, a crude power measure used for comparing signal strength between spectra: 383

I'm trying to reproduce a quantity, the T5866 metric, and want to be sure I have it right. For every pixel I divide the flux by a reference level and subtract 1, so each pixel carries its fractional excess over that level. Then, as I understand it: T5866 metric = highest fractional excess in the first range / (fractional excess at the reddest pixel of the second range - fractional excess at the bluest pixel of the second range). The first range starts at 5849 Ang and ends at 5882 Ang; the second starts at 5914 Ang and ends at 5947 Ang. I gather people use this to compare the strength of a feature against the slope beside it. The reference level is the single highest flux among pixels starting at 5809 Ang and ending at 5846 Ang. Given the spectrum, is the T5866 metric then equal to -1.6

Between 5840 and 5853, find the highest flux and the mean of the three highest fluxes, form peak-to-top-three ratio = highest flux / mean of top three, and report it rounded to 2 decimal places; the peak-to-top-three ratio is 1.04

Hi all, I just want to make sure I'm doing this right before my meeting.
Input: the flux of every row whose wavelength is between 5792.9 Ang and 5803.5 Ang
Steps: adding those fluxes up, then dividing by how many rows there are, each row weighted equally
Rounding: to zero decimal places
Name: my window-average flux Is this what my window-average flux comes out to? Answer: 27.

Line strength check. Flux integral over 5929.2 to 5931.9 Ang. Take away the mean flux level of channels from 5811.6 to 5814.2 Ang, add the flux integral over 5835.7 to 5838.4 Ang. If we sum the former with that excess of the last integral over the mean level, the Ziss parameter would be 86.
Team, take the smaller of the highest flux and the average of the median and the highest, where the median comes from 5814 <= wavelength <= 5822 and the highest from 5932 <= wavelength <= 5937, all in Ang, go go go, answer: 17.1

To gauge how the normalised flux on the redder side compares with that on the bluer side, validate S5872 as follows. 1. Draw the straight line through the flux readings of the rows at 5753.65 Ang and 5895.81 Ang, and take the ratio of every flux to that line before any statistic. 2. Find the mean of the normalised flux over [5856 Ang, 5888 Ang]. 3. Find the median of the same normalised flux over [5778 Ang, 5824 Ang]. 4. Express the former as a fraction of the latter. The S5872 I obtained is 1.21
